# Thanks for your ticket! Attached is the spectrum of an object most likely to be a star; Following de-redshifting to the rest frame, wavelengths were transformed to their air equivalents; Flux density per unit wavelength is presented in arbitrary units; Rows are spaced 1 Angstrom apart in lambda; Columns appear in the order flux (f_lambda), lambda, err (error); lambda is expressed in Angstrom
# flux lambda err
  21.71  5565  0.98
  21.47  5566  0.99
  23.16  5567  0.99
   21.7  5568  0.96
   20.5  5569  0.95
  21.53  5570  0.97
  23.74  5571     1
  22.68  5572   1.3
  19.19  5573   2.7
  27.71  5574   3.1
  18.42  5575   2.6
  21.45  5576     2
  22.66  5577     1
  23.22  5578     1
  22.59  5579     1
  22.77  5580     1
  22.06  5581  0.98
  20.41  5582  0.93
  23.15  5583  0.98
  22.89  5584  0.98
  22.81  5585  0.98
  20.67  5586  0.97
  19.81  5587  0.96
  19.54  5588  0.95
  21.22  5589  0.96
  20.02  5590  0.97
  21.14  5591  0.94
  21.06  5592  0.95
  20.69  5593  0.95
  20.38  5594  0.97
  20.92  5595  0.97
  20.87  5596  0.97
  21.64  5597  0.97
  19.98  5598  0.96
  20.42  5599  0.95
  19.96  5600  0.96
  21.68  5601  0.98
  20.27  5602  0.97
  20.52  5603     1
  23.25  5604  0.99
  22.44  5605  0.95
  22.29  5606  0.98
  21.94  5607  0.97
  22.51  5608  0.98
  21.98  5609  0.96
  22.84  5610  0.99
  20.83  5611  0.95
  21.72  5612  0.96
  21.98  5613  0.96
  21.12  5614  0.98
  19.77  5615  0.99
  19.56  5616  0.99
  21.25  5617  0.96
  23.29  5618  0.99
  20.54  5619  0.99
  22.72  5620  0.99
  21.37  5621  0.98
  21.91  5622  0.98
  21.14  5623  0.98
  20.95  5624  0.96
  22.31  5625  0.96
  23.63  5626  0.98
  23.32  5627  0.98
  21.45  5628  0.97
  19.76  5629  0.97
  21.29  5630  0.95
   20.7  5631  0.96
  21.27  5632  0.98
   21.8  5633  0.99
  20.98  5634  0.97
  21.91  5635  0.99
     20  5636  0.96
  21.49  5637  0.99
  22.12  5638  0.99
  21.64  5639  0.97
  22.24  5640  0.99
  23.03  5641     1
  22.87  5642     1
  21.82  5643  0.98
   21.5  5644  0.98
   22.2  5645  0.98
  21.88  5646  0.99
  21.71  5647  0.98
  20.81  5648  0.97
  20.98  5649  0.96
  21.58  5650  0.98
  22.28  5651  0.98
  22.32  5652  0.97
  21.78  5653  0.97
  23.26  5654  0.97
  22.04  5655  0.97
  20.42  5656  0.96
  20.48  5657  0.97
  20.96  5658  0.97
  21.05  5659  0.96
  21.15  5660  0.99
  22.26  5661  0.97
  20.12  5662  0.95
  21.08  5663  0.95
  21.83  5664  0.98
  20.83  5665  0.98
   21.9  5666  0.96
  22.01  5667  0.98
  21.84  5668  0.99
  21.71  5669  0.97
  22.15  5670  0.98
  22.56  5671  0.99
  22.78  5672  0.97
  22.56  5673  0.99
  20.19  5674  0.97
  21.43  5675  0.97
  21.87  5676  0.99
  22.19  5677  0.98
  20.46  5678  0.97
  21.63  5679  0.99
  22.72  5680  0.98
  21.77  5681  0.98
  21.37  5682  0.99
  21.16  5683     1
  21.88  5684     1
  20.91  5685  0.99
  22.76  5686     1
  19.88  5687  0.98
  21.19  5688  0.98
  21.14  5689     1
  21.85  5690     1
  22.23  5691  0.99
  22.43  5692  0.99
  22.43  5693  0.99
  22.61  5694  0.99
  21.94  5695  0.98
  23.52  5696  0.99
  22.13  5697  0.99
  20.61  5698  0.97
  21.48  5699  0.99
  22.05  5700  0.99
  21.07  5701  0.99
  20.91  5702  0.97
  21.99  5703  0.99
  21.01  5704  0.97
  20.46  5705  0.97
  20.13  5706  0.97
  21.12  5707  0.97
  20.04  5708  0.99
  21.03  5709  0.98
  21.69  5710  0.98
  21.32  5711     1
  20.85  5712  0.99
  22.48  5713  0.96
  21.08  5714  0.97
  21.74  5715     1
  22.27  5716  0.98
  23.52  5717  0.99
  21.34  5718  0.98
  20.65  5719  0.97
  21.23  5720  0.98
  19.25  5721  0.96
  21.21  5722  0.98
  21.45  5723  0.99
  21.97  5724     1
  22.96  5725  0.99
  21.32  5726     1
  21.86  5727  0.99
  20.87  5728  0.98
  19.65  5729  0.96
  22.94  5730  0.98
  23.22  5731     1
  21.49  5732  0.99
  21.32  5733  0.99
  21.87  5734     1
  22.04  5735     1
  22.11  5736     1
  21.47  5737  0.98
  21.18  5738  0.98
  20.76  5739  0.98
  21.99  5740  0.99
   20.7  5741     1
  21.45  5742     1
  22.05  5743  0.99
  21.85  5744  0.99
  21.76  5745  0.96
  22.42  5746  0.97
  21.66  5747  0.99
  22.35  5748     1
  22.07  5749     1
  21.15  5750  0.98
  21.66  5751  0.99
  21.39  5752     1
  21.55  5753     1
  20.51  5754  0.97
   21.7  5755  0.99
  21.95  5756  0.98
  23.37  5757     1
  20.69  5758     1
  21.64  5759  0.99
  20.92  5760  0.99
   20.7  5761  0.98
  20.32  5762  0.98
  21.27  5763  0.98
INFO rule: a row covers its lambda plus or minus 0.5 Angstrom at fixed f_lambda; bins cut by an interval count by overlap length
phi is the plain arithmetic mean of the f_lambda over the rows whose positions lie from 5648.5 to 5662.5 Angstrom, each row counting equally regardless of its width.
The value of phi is 21.5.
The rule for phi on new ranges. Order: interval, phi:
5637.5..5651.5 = 21.9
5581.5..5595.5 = 21.1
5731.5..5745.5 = 21.6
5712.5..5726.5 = 21.6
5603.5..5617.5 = 21.7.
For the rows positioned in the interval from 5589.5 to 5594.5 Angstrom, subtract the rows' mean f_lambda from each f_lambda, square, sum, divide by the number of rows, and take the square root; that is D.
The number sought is 0.4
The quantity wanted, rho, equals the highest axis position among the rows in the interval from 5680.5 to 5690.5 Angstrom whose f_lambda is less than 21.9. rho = 5690 Angstrom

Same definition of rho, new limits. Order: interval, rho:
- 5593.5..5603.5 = 5603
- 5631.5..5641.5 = 5639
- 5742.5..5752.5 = 5752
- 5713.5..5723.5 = 5723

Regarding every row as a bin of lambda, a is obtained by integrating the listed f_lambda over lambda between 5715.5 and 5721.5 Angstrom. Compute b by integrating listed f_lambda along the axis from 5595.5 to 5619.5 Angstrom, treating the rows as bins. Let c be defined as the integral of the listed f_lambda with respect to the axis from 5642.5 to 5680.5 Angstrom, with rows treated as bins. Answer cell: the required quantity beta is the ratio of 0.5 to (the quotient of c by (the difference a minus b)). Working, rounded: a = 128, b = 513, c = 822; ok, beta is -0.2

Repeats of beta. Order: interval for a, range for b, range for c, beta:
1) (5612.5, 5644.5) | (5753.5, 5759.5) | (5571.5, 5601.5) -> 0.4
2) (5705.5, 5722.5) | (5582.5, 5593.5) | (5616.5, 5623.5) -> 0.4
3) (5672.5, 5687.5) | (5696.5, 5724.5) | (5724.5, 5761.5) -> -0.2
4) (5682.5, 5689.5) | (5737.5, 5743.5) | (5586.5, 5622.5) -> 0.0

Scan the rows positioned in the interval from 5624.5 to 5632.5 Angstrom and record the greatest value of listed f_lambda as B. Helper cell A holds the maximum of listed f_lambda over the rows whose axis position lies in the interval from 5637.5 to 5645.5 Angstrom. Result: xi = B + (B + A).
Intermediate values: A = 23.03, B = 23.63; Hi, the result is 70.3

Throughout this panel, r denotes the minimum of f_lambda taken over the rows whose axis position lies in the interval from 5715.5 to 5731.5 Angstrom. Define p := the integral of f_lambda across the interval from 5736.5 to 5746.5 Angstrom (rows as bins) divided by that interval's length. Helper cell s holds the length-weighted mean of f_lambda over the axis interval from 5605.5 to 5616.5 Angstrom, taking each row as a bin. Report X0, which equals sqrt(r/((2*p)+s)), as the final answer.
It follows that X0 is 0.546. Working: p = 21.6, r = 19.25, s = 21.5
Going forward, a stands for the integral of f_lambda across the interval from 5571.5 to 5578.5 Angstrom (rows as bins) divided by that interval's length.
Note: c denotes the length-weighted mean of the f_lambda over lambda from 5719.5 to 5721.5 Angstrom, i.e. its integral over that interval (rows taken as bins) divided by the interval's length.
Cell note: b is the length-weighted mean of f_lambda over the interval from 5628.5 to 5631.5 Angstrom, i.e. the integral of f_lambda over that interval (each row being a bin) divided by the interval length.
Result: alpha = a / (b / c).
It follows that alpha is 21.8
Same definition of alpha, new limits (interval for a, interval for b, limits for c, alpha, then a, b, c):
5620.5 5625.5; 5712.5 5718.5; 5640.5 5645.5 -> 21.7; 21.5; 22.1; 22.3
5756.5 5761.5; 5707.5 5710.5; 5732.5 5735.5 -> 22.3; 21.5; 20.9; 21.7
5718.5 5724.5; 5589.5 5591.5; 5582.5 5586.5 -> 22.8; 21.0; 20.6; 22.4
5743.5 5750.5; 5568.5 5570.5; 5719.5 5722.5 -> 21.4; 21.9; 21.0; 20.6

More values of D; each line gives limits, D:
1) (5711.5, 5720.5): 0.9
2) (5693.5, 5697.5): 0.6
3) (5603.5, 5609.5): 0.4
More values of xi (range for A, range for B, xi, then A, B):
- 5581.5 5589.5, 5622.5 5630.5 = 70.4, 23.15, 23.63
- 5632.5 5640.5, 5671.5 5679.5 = 67.8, 22.24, 22.78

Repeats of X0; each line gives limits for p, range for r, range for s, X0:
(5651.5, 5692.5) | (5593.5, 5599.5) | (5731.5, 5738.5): 0.555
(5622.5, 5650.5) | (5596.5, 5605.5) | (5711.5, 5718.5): 0.553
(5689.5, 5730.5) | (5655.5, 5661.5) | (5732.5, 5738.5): 0.562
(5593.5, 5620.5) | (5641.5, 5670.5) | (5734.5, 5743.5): 0.560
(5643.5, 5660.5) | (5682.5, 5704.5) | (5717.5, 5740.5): 0.555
